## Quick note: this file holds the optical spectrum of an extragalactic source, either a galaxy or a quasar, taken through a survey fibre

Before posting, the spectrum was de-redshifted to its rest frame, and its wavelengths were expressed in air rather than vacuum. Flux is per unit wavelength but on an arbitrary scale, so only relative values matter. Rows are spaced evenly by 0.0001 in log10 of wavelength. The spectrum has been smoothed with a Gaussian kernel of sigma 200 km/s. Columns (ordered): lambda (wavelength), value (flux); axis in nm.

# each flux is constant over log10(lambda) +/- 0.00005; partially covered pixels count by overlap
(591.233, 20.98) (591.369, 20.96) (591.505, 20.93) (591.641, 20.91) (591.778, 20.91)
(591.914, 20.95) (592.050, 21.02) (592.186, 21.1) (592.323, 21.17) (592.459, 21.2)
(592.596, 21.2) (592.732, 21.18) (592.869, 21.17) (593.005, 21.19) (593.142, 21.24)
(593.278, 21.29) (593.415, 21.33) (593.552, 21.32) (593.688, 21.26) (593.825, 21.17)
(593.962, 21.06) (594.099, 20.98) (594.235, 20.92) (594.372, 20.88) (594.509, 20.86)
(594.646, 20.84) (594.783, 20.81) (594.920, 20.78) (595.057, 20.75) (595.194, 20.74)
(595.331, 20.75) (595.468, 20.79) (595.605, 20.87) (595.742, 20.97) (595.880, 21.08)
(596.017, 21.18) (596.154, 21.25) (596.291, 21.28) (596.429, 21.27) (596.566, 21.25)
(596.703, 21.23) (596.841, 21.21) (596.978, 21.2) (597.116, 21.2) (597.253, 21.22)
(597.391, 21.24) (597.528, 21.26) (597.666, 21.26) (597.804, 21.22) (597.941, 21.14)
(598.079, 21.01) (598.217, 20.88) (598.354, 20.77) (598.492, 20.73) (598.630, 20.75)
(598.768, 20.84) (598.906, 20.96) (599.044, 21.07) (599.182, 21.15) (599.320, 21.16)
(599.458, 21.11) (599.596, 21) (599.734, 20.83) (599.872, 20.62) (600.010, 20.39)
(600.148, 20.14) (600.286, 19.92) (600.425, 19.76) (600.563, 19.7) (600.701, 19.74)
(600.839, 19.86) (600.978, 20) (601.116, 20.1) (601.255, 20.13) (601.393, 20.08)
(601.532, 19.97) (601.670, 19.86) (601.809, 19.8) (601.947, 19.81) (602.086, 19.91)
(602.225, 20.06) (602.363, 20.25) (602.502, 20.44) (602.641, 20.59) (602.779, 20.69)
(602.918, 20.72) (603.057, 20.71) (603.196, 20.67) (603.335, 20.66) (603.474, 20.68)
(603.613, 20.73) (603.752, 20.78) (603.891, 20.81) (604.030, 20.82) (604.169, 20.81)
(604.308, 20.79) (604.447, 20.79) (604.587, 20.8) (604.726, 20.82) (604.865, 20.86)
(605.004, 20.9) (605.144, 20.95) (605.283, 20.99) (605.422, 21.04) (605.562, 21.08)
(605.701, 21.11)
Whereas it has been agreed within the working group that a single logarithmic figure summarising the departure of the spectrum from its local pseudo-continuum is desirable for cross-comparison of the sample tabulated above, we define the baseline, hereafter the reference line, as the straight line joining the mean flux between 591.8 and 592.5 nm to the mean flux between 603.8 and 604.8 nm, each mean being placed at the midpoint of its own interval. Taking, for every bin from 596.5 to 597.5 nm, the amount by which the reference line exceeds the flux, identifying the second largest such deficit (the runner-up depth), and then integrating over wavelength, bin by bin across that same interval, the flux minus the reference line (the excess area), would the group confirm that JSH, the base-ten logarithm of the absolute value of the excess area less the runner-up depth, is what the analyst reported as -0.33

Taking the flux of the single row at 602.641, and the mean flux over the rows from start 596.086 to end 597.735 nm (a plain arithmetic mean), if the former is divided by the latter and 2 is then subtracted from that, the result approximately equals -1.03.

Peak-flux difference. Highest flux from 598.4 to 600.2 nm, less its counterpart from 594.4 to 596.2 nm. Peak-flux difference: -0.1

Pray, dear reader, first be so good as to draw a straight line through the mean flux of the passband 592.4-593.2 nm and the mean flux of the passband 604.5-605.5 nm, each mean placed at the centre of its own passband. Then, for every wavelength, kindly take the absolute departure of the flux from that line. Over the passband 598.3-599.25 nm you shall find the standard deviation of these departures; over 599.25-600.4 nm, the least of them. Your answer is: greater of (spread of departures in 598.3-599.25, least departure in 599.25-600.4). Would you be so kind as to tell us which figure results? 0.11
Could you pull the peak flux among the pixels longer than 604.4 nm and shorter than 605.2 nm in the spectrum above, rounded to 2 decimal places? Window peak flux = 20.95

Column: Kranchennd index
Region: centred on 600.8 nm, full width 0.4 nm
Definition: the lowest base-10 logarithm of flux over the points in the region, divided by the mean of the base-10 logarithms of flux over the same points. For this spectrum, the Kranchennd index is 0.998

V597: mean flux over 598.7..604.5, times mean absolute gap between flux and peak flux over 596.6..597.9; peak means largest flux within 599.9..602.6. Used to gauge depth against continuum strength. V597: 16.1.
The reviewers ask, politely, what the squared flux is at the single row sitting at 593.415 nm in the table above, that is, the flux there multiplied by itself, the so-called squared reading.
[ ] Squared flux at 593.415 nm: 455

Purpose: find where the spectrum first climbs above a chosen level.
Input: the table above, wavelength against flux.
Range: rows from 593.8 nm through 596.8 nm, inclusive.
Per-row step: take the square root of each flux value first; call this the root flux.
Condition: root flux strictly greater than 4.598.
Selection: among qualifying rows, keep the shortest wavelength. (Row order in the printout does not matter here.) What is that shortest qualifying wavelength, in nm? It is 593.825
